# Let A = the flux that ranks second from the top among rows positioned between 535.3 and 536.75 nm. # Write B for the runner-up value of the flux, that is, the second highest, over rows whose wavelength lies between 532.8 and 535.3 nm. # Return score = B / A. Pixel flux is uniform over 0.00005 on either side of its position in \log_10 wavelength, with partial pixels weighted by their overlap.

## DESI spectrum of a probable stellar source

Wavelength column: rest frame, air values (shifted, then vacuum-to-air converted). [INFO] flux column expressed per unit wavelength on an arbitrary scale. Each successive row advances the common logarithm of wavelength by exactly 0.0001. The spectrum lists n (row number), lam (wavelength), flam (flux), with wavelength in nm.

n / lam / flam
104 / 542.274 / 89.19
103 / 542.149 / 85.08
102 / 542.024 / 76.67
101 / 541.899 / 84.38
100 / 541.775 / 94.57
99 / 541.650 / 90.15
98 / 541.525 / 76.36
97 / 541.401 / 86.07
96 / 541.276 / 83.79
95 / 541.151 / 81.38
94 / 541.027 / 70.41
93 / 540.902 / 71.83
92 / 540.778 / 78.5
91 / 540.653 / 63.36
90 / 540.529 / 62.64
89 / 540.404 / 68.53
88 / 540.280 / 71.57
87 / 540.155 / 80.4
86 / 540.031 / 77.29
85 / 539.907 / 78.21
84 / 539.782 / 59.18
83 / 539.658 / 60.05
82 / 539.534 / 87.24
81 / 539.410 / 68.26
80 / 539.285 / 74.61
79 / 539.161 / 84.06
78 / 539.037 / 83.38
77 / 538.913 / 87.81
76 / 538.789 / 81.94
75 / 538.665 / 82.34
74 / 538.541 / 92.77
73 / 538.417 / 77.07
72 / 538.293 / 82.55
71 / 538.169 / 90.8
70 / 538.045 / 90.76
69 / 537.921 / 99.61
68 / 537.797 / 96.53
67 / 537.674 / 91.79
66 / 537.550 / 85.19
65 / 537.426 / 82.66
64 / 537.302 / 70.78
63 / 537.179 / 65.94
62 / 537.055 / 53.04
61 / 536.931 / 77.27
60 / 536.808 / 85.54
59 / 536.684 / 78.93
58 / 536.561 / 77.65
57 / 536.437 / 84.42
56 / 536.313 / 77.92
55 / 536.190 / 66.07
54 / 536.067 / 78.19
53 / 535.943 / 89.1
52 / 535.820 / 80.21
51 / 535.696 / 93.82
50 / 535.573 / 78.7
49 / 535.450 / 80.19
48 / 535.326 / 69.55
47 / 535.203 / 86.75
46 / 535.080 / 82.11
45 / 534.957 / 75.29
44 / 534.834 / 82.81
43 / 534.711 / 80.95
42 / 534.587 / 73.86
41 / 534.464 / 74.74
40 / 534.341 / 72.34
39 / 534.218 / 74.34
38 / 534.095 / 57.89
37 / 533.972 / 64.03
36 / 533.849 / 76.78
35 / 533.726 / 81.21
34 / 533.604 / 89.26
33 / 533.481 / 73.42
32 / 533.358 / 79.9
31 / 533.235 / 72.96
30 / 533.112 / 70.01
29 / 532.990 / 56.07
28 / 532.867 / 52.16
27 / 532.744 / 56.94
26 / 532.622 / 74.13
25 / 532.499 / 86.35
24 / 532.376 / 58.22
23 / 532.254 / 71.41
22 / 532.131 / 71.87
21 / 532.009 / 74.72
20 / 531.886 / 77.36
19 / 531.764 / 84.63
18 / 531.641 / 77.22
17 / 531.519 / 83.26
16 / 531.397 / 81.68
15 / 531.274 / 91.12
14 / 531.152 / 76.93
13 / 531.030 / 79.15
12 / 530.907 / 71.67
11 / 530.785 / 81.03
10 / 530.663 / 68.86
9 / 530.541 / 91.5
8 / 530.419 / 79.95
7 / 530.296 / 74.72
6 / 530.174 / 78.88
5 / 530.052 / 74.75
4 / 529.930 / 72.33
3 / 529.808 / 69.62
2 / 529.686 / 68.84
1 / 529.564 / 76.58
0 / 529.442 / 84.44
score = 0.97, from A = 89.1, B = 86.75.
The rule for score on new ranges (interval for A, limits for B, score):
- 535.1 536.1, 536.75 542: 1.08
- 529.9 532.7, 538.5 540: 0.96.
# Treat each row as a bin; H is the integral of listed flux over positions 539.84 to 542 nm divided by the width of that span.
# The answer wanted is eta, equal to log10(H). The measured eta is 1.89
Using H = 77.6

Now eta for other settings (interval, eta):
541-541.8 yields 1.92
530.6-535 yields 1.87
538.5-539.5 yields 1.91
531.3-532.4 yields 1.88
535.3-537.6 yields 1.89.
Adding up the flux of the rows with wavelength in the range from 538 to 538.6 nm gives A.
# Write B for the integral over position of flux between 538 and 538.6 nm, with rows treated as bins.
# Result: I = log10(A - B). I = 2.58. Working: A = 434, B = 52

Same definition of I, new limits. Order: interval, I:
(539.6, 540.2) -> 2.50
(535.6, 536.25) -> 2.55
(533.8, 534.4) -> 2.48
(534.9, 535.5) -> 2.54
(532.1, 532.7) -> 2.50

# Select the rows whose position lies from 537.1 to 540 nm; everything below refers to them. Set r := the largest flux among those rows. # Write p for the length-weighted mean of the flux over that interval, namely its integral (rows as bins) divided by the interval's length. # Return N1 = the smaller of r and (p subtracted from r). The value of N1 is 18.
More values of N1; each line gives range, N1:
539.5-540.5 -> 15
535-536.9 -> 13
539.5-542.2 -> 18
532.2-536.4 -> 19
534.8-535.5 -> 7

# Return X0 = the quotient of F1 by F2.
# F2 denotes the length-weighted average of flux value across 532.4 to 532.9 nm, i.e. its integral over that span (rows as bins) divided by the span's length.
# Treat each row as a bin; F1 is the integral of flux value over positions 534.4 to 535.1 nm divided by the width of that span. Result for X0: 1.16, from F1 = 78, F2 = 67.5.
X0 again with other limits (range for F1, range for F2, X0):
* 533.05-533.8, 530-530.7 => 0.99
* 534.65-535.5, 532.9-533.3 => 1.22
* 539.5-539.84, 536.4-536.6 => 0.84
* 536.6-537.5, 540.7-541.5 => 0.94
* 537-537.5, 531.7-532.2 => 0.89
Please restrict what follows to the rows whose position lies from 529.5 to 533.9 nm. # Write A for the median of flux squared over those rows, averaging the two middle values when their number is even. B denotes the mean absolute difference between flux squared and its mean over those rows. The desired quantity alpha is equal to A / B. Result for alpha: 5.8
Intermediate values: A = 5726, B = 989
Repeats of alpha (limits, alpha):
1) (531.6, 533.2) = 4.3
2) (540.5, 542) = 5.0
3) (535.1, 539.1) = 5.9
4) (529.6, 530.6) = 6.6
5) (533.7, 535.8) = 6.3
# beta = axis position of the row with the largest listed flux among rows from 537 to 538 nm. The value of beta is 537.921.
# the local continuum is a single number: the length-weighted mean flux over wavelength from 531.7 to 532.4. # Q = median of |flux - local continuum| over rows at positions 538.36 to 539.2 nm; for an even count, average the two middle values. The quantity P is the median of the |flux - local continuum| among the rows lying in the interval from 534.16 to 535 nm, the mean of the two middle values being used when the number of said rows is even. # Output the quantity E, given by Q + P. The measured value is 11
